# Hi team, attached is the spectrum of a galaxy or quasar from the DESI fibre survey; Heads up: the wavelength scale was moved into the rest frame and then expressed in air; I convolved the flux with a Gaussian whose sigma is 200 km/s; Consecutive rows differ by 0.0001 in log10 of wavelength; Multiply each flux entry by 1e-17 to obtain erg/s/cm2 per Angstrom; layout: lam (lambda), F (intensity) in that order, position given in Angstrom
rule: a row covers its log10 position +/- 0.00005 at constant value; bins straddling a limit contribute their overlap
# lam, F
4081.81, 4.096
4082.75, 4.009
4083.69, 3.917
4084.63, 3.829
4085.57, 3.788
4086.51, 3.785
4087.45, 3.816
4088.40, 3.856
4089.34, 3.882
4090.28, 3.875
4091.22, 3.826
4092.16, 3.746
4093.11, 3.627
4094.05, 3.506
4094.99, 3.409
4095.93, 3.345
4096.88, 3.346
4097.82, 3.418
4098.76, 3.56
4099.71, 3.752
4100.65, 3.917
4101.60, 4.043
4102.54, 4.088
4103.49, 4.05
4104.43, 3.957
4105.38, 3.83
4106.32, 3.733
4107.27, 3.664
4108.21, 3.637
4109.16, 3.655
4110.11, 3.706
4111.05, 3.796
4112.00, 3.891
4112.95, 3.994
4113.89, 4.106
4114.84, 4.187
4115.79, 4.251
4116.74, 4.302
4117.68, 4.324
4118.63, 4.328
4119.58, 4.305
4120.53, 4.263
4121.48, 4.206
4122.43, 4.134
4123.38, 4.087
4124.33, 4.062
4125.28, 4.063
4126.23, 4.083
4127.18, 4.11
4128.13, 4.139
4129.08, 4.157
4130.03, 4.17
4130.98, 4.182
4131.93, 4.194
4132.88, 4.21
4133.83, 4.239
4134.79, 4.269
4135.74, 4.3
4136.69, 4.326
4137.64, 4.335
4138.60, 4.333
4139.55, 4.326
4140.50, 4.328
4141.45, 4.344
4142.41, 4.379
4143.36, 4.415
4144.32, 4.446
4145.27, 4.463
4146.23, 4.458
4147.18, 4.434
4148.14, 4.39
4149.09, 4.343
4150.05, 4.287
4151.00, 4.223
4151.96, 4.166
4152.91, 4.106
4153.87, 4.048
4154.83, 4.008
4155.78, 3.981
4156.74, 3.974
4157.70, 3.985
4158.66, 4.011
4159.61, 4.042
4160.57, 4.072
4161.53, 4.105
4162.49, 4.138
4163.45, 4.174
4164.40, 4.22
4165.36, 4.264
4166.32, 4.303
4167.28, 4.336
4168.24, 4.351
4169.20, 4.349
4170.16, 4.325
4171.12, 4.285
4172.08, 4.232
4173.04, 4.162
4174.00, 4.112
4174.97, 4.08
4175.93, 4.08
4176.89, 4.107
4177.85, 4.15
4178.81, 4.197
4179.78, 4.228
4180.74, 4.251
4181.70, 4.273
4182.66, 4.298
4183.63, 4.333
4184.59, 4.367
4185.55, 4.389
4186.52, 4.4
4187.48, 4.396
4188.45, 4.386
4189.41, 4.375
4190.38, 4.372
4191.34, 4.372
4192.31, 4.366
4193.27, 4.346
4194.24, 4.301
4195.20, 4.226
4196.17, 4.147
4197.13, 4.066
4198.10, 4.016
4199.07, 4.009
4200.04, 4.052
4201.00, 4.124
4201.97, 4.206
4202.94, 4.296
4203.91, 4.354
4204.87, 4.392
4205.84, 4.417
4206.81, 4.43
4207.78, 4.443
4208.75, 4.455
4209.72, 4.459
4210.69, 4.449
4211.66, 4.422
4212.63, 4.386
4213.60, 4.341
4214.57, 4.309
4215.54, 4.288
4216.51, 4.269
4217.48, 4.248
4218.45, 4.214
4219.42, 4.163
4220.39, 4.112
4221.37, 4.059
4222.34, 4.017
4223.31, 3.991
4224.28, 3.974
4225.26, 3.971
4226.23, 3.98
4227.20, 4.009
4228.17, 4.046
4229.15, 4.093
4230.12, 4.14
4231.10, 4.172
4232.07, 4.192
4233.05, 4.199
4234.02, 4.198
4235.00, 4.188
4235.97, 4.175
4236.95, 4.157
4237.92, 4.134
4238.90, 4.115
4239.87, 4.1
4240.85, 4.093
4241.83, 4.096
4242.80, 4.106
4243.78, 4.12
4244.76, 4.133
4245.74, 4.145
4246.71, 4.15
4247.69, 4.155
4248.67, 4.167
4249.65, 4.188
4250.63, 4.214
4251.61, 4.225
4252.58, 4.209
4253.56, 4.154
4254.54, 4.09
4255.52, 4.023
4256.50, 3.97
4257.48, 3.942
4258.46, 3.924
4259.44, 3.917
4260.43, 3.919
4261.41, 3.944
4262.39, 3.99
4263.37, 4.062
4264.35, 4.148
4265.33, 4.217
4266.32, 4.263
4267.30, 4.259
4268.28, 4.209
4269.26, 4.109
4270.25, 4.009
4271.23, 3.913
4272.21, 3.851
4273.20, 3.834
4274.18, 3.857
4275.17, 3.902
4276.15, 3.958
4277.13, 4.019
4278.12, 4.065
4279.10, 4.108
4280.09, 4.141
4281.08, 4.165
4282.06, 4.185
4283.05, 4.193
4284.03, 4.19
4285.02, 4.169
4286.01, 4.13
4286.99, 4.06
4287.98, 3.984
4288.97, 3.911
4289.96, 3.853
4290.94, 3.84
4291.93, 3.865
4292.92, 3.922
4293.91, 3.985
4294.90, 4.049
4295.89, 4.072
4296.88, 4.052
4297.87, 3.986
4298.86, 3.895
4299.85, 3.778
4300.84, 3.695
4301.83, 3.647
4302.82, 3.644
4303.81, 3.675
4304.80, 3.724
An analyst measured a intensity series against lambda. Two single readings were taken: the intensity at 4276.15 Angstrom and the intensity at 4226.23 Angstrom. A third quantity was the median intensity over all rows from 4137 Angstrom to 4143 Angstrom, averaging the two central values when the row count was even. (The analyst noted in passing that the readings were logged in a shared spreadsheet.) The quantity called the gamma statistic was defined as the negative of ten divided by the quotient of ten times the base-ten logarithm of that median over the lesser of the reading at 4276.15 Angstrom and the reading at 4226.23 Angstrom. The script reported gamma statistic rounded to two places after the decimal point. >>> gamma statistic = -6.21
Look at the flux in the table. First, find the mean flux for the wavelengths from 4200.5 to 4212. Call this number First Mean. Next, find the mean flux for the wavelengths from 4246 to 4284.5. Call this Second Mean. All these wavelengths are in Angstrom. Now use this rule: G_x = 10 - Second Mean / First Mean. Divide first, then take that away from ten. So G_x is 9.068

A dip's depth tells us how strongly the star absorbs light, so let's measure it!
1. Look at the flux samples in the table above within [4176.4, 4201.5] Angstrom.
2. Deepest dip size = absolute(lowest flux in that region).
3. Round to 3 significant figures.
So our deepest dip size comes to 4.01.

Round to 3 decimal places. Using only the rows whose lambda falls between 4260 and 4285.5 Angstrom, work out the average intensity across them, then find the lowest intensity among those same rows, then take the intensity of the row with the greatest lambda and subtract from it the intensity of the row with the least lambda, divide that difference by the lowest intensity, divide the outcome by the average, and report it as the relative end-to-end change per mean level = 0.016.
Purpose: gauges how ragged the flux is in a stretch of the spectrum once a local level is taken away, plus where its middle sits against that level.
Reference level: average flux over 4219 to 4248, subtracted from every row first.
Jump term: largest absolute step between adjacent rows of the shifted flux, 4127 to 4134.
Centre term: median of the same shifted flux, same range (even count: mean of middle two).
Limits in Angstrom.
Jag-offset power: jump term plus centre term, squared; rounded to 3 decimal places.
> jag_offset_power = 0.010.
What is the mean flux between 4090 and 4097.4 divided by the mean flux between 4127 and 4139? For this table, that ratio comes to 0.85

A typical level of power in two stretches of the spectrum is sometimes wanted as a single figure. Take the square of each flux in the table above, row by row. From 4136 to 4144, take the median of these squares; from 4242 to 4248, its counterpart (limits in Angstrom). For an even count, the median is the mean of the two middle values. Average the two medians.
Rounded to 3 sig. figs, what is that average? 18.0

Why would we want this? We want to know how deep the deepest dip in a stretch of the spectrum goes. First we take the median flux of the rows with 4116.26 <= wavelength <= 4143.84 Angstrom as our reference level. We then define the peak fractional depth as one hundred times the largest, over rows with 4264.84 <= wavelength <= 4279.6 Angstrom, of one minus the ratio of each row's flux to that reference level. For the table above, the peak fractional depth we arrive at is 10.1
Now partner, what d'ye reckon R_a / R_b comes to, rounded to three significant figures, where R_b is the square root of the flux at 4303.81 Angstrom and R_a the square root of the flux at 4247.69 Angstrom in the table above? 1.06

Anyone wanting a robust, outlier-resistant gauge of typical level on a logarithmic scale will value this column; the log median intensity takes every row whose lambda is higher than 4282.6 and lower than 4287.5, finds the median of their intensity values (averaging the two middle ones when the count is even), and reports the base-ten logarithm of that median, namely 0.620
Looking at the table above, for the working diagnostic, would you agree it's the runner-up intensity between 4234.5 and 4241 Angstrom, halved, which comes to 2.09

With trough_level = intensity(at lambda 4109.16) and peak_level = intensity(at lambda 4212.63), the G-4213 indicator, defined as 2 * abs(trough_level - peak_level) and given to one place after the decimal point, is 1.5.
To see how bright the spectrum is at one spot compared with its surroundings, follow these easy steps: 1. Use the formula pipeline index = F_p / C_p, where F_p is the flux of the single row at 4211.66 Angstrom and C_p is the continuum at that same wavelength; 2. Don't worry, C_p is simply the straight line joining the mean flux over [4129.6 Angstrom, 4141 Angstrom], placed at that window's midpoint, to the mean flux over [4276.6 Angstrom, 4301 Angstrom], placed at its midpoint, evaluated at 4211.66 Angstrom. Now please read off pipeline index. 1.07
